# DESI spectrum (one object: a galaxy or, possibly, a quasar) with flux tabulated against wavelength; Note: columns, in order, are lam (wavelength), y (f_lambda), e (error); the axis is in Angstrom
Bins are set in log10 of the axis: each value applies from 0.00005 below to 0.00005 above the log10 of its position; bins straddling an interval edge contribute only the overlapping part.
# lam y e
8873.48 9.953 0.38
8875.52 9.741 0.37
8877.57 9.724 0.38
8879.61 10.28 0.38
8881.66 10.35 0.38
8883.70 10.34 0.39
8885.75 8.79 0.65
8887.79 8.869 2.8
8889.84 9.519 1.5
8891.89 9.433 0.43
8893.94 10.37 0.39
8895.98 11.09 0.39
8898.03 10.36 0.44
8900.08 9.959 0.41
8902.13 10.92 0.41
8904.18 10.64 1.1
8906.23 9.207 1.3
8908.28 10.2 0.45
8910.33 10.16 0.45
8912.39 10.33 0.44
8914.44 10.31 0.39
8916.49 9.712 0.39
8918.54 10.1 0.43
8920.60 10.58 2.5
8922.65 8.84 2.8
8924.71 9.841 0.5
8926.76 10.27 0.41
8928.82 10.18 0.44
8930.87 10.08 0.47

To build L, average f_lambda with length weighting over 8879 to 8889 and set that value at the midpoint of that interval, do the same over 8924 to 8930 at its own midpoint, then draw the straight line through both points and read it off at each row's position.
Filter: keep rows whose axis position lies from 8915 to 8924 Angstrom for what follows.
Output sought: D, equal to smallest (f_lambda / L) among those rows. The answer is 0.877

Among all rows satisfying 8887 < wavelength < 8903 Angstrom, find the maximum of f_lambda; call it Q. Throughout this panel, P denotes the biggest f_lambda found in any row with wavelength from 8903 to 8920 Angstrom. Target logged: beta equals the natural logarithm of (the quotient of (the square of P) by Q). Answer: 2.32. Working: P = 10.64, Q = 11.09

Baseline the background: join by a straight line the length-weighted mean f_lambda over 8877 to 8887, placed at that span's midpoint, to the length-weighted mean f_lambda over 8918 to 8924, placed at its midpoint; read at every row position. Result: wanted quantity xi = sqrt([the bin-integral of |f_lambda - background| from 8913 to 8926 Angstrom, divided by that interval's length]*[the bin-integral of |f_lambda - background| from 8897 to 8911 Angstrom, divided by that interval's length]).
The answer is 0.50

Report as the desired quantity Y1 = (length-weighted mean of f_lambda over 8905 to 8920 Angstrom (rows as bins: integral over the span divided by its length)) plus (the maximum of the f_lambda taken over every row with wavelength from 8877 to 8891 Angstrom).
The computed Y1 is 20.4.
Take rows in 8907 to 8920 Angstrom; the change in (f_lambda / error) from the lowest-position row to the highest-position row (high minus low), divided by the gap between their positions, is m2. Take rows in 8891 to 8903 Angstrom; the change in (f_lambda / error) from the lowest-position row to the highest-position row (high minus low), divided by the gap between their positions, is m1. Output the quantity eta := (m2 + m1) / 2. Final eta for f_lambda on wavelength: 0.3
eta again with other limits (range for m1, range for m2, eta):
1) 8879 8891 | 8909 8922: -1.9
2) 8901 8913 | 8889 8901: 0.7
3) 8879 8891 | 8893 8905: -1.8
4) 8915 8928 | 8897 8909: 0.0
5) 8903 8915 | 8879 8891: -0.2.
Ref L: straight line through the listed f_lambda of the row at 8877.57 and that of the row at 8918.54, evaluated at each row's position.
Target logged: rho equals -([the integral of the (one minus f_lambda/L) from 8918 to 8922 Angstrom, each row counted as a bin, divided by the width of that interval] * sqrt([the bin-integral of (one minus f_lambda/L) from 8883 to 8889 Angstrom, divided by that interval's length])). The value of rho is 0.003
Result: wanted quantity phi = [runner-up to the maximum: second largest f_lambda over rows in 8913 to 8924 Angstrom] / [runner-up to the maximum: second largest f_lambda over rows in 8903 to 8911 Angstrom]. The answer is 1.01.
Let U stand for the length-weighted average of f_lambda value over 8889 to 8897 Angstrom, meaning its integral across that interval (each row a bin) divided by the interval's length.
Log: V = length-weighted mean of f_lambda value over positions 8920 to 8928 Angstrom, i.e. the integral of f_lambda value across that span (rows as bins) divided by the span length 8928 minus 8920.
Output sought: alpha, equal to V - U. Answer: -0.27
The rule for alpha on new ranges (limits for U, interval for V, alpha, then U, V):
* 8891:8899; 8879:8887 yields -0.44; 10.3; 9.9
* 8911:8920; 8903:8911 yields -0.06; 10.1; 10.1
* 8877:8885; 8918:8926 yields -0.32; 10.2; 9.8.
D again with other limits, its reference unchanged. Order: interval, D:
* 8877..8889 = 0.905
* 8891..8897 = 0.965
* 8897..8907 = 0.928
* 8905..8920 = 0.928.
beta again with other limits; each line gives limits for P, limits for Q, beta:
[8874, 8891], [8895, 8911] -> 2.27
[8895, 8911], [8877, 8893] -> 2.48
